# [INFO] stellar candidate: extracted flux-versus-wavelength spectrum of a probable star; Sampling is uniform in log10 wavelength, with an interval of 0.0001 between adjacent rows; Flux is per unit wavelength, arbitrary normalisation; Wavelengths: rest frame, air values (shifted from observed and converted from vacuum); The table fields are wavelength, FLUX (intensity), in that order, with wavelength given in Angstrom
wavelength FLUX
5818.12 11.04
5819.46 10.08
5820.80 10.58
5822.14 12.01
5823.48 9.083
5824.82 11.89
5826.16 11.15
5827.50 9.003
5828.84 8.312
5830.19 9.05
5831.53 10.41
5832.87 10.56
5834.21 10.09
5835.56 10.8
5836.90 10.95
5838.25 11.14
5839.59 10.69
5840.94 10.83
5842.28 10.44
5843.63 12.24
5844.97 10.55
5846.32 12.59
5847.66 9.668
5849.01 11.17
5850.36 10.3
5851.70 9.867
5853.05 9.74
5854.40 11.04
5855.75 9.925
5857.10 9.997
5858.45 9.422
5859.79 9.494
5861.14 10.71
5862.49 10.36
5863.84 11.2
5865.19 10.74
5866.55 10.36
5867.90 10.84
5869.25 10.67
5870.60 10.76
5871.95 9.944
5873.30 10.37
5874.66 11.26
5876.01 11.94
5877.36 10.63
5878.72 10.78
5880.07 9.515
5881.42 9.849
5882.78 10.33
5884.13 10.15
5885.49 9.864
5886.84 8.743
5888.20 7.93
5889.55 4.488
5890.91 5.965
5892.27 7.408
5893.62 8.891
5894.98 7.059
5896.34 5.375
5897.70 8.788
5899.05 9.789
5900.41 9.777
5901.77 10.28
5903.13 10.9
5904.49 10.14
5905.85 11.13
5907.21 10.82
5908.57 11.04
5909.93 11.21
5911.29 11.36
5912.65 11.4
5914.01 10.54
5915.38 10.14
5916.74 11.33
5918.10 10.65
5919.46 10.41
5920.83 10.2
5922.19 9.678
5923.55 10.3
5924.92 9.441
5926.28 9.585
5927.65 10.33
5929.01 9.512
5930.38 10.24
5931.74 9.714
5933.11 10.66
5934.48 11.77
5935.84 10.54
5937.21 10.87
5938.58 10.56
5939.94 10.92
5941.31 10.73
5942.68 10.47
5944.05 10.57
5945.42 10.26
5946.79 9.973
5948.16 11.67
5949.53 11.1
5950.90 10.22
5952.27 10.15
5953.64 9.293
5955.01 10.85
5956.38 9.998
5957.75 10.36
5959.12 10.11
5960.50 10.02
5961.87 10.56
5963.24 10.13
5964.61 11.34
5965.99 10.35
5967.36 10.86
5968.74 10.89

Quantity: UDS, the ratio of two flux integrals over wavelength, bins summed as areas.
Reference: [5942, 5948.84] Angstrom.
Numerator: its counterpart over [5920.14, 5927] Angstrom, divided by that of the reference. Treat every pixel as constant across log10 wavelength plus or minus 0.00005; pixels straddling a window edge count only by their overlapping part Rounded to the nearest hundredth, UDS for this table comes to 0.93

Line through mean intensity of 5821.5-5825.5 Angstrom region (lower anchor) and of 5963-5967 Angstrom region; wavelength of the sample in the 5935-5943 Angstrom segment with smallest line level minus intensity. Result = 5939.94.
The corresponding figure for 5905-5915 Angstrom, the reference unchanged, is 5912.65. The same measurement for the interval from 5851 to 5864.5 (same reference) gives 5863.84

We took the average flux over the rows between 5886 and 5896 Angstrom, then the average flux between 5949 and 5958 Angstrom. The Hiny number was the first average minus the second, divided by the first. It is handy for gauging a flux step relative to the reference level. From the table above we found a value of -0.43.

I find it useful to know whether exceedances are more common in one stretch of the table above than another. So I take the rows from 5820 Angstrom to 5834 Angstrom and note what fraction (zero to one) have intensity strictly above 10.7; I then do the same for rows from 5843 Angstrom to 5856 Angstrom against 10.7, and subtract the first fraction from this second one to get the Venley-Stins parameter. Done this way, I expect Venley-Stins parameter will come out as 0.1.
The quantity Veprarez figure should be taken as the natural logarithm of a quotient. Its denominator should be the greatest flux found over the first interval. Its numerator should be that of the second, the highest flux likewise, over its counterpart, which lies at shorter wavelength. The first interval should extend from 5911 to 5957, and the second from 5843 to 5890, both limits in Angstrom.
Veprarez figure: 0.067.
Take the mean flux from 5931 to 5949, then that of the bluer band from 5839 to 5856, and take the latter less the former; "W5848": 0.0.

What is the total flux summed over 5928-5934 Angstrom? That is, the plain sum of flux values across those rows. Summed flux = 40.1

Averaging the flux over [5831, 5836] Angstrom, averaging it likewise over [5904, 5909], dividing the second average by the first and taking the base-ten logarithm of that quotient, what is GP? 0.01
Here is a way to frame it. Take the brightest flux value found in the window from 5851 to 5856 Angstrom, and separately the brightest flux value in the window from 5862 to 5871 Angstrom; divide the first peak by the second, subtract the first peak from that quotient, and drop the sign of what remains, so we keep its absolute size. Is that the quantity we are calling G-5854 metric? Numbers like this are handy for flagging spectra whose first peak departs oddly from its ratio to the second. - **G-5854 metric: 10.1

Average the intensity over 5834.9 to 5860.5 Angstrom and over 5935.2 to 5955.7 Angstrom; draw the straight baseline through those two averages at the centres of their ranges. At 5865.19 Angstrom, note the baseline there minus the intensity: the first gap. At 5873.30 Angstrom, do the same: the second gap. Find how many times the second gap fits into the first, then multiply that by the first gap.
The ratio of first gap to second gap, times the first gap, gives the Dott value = 0.15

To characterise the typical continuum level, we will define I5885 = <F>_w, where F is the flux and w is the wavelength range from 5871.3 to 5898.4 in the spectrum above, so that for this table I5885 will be 9.0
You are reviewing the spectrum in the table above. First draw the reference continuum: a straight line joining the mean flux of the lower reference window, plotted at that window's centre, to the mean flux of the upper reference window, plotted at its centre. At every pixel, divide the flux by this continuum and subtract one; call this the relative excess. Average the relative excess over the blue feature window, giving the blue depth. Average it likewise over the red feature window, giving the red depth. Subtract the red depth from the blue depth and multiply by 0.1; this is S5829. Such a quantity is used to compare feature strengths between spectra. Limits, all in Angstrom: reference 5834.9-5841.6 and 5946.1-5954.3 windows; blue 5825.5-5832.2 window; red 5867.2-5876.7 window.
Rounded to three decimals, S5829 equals -0.013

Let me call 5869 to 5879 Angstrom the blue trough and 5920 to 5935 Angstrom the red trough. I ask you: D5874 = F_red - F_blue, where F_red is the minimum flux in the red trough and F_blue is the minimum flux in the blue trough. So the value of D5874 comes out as -0.5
